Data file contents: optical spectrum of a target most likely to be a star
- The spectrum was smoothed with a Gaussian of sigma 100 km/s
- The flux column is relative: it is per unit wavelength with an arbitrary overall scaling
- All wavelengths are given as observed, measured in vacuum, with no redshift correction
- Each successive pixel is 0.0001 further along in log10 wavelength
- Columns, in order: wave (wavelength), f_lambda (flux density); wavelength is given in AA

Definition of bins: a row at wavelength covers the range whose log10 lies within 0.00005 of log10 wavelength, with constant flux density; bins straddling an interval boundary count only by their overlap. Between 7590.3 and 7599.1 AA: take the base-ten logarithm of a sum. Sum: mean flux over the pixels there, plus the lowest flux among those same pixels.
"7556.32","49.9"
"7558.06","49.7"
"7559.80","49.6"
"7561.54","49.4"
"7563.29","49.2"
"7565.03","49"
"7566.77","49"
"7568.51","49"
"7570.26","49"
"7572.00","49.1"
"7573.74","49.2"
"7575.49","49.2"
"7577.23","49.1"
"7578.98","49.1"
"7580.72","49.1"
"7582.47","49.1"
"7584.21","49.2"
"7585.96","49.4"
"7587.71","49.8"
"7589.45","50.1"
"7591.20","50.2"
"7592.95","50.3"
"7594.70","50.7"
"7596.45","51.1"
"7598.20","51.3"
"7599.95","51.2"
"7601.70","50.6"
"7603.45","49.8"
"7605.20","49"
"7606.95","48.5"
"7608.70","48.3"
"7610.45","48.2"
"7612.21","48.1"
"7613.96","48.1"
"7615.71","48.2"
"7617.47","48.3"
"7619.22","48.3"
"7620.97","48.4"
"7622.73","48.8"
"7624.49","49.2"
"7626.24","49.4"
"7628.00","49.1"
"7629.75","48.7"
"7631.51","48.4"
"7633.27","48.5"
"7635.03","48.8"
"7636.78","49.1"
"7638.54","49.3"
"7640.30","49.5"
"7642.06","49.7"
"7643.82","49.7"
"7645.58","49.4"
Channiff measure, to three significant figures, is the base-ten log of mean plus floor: 2.00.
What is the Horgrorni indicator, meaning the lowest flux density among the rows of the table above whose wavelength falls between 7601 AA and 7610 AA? 48.3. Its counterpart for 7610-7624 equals 48.1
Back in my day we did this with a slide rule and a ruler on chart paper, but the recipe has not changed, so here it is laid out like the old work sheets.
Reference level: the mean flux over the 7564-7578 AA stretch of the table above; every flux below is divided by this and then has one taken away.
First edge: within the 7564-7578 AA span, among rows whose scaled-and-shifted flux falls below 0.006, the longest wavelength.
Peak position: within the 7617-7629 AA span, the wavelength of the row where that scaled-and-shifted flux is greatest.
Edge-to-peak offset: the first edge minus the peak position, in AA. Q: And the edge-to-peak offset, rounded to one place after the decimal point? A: -49.0 AA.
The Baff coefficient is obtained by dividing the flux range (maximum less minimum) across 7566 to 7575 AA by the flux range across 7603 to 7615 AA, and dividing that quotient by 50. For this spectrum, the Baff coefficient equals 0.0024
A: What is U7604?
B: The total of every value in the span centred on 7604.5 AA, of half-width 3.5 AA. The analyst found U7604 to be 198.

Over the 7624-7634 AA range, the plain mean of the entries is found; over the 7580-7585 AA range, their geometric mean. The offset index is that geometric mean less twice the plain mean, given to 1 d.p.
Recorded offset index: -48.6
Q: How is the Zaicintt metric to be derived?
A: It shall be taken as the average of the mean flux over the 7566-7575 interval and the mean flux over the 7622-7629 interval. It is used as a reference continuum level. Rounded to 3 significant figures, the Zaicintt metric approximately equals 49.1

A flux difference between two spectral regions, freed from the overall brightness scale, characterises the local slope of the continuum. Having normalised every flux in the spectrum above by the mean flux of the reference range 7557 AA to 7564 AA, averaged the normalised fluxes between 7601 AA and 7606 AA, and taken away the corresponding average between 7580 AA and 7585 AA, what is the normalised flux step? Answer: 0.013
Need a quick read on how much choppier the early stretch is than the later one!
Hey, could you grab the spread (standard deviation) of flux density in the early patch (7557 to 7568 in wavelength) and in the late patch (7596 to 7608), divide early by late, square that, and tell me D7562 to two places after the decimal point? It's 0.07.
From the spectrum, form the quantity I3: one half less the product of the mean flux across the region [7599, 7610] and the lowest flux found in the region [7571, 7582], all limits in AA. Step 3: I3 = -2433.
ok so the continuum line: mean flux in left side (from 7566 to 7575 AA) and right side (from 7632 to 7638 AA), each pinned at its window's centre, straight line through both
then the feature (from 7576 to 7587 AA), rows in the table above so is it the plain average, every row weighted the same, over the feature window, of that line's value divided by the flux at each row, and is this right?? 0.997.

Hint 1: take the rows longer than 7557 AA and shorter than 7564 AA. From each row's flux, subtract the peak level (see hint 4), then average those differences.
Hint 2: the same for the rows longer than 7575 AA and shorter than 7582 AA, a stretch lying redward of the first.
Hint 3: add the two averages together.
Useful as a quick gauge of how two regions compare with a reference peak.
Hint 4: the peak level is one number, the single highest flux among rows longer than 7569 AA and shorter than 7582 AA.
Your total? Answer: 0.2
